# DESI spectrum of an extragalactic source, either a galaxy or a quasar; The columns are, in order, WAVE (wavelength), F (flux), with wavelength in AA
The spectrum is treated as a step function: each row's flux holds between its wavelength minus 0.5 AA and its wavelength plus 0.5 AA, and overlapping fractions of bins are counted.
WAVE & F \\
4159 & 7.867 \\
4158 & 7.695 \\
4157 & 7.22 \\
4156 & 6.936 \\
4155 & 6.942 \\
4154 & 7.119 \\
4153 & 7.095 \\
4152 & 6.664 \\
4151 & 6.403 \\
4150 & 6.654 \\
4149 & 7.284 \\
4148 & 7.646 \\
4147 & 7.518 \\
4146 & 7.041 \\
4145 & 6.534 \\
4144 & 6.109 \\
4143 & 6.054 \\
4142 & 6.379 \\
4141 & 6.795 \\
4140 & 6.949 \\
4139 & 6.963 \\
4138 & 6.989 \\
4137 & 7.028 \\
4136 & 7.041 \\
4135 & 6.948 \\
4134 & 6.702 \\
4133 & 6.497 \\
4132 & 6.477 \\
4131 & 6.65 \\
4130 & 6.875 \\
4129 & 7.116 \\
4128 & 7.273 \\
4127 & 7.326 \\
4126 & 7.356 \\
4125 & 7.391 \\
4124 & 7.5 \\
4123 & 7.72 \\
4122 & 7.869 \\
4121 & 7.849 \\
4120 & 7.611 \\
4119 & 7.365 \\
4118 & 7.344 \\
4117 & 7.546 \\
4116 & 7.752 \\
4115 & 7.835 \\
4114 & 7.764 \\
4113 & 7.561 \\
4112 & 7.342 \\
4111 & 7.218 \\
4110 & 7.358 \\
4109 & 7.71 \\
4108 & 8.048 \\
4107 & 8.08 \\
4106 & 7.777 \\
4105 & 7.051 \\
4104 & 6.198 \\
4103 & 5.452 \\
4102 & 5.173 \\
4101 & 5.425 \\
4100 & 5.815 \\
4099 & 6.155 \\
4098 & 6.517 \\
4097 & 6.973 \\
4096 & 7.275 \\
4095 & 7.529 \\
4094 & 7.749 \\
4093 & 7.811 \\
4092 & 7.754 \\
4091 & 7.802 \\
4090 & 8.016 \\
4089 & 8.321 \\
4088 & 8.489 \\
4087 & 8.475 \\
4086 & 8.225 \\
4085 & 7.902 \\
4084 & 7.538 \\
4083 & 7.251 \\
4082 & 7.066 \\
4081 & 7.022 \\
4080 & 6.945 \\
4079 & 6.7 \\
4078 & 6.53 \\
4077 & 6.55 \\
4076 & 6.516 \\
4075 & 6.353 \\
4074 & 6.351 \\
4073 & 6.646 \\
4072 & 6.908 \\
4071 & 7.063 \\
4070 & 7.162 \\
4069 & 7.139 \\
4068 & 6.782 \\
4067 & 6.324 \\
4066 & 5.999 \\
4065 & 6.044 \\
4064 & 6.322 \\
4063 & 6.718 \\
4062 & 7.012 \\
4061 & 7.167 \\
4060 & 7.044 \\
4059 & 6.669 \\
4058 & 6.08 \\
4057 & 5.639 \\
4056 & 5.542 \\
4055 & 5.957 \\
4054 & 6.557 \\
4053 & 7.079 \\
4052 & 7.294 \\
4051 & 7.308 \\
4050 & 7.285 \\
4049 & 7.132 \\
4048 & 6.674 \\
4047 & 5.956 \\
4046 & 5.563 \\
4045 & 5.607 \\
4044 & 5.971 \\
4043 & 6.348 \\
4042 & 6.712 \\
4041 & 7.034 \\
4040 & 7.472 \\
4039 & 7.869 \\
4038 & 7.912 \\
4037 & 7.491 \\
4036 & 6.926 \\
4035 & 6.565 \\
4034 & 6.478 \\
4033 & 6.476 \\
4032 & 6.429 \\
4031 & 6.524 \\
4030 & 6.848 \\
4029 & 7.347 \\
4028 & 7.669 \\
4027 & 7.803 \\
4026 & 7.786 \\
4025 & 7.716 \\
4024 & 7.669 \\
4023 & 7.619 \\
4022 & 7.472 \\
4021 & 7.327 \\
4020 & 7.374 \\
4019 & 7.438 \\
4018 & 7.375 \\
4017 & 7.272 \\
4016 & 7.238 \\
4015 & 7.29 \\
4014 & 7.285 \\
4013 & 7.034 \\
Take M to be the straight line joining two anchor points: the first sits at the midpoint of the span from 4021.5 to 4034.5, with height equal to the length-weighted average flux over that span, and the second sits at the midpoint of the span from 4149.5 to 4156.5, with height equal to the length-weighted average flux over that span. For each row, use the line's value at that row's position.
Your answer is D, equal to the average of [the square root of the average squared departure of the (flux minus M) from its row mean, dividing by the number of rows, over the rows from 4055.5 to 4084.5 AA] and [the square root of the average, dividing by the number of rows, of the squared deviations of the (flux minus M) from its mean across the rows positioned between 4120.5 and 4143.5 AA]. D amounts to 0.47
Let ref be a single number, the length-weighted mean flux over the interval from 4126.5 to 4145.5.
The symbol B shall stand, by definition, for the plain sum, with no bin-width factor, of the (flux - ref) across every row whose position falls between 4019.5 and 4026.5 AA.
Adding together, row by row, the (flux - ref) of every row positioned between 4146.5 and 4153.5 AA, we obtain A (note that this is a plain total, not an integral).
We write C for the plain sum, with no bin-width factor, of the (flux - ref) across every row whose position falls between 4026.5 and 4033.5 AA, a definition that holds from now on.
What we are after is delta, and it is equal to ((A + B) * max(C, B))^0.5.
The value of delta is 6.4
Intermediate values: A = 1.8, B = 5.5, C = 2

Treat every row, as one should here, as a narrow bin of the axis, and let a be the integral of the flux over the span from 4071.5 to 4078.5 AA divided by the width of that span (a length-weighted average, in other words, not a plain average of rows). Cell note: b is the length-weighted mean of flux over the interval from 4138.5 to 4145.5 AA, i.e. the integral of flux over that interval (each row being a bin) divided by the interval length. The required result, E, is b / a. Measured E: 1.00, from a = 6.6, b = 6.54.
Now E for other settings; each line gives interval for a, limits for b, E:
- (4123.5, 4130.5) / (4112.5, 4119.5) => 1.05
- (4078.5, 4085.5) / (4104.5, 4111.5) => 1.06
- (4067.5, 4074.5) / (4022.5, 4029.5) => 1.12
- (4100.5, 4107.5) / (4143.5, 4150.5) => 1.08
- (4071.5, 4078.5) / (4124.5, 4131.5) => 1.09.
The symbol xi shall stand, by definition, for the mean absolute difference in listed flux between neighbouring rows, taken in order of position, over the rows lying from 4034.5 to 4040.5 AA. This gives 0.36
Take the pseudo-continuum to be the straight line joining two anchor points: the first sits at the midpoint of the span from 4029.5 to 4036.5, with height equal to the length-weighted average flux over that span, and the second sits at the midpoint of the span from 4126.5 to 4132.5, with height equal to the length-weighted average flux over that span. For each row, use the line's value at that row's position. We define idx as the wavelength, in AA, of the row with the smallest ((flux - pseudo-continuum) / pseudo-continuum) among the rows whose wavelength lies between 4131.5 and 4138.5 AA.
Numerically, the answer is 4132 AA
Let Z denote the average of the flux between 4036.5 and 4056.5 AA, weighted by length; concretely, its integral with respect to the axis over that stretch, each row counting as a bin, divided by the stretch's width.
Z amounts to 6.7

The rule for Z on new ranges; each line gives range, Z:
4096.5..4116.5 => 7.0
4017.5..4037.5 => 7.2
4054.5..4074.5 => 6.5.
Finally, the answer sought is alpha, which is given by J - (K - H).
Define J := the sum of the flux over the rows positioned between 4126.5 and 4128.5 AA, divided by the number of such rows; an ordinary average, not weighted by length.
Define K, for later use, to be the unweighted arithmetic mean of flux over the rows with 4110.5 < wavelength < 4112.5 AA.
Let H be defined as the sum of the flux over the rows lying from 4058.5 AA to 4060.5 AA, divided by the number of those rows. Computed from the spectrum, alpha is 6.9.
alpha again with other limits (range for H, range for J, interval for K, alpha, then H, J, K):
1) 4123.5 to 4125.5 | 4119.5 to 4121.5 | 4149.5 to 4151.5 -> 8.6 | 7.4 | 7.7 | 6.5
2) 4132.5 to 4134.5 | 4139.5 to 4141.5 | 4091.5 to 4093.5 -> 5.7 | 6.6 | 6.9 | 7.8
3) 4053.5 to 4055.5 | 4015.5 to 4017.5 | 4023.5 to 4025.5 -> 5.8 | 6.3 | 7.3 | 7.7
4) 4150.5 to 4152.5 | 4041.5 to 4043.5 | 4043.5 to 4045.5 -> 7.3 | 6.5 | 6.5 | 5.8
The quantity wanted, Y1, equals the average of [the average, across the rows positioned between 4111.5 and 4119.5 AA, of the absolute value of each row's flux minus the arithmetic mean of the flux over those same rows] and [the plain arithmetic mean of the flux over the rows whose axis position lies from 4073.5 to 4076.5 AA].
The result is 3.3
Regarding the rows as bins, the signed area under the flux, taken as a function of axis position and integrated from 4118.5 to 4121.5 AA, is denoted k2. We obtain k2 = 23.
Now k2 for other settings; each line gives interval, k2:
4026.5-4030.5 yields 30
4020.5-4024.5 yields 30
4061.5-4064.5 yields 20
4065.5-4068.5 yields 19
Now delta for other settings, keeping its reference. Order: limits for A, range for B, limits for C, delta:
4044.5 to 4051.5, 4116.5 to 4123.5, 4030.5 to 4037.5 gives 4.8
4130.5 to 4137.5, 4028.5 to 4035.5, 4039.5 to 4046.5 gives 0.8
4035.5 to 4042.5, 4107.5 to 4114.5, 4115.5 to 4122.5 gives 7.5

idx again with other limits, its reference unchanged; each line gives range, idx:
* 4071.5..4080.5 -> 4075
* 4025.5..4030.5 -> 4030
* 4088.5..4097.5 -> 4097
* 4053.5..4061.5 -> 4056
